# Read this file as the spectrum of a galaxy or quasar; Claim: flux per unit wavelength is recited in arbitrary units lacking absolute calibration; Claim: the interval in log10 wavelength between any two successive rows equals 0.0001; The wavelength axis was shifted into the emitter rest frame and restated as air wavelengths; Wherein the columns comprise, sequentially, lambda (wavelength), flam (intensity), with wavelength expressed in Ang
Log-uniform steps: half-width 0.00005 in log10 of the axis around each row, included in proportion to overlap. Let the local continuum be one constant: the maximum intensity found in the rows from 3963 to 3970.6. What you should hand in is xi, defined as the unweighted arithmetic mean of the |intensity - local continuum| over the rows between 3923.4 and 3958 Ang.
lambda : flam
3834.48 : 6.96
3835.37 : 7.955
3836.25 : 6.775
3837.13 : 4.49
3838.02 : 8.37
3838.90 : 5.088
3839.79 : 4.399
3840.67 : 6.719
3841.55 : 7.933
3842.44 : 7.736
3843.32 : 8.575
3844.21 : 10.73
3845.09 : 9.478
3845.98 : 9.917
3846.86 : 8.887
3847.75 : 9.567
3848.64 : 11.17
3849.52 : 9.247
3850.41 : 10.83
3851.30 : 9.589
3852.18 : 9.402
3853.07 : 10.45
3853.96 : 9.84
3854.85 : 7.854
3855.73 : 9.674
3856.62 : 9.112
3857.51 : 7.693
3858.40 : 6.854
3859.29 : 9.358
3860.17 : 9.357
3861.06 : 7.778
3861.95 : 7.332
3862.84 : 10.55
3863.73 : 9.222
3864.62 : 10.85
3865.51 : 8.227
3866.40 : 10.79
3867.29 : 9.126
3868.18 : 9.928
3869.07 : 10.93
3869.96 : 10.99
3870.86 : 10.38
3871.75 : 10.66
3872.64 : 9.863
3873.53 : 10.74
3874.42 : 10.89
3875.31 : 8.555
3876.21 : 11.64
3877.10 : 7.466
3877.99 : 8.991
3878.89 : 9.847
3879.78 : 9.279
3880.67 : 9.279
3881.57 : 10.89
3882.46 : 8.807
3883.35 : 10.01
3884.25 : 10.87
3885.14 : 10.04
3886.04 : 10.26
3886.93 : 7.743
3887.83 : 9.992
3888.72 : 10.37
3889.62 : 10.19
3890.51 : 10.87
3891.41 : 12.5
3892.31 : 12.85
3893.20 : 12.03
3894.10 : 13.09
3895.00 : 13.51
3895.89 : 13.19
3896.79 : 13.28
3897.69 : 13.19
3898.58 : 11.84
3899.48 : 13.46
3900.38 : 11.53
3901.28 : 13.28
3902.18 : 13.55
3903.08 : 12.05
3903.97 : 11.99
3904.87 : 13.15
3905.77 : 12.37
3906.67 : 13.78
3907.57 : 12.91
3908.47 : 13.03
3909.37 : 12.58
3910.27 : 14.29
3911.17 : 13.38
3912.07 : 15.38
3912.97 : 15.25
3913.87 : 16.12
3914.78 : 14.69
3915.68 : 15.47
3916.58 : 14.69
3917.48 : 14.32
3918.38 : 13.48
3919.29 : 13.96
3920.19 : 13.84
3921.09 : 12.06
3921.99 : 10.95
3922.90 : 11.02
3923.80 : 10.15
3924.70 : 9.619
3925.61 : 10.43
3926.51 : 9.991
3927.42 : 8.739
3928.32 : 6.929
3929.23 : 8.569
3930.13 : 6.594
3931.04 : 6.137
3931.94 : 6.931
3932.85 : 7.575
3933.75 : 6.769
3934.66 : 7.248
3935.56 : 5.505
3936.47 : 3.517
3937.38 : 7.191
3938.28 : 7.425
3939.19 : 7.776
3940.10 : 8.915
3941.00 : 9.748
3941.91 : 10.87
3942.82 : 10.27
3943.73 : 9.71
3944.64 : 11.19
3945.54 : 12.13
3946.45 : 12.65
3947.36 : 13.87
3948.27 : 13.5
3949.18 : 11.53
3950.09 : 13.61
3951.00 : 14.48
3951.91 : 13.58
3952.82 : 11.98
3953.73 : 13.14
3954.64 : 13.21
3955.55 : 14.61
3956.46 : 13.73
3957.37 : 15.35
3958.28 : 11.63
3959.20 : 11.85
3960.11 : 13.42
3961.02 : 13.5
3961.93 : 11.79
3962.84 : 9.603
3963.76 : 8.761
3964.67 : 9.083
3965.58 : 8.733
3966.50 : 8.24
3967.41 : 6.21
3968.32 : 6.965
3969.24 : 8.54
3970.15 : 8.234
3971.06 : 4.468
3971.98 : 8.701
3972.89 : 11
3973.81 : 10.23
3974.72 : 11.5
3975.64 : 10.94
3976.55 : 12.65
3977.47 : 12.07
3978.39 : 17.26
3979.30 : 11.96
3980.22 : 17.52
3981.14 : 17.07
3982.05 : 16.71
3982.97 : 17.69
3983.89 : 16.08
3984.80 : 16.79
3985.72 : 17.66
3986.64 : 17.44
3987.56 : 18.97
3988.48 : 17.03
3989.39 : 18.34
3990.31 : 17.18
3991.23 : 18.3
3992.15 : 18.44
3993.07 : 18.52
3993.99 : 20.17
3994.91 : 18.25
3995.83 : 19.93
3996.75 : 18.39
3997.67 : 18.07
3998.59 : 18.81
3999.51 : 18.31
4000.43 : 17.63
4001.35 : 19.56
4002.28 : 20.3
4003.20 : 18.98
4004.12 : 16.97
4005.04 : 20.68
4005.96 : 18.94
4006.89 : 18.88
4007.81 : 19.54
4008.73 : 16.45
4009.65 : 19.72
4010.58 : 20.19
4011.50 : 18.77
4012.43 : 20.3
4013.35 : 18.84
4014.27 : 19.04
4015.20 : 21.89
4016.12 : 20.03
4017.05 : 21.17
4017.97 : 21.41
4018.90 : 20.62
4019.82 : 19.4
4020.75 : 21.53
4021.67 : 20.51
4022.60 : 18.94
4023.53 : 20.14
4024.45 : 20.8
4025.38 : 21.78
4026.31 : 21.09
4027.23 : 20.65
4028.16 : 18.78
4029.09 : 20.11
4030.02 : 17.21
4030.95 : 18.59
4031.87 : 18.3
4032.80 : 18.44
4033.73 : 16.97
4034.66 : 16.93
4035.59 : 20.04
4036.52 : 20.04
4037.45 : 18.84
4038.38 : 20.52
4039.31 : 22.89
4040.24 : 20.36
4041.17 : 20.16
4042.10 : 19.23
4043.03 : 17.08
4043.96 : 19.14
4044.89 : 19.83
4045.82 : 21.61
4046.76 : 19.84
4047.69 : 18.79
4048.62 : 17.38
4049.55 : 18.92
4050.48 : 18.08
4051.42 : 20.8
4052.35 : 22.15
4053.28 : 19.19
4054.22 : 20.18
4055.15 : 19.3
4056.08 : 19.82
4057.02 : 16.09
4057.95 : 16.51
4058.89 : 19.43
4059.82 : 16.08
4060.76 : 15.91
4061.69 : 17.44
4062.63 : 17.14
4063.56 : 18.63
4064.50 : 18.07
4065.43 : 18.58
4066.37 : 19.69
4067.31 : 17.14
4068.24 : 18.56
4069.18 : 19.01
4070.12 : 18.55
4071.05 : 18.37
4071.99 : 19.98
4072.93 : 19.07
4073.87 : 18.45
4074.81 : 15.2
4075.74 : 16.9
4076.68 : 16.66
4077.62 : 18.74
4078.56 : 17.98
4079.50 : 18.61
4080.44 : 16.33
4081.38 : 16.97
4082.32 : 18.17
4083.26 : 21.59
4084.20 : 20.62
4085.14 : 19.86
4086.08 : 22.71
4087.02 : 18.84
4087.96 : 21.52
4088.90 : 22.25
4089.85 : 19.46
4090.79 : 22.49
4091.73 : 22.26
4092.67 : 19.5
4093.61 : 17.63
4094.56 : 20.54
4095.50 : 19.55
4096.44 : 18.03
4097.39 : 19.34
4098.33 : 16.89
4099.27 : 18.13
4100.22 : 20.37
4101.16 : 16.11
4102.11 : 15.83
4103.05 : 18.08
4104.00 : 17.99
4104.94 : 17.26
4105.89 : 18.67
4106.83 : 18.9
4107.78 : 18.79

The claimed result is 2.7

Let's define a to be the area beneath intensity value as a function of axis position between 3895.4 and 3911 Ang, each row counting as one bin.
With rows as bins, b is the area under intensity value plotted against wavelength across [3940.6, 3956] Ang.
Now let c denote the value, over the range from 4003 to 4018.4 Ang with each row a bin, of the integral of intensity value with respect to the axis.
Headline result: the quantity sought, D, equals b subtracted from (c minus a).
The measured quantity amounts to -91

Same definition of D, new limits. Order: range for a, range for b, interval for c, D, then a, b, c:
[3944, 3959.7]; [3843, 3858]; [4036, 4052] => -33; 204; 143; 314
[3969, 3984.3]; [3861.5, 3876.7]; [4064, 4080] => -53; 192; 152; 291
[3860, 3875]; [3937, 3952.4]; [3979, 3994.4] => -50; 148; 171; 269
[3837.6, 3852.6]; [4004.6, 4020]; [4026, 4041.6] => -132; 130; 304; 302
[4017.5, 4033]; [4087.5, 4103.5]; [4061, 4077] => -328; 309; 309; 289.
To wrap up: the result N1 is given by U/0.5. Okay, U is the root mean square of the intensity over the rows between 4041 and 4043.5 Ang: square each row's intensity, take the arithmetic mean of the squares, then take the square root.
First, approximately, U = 18.9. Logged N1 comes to 37.7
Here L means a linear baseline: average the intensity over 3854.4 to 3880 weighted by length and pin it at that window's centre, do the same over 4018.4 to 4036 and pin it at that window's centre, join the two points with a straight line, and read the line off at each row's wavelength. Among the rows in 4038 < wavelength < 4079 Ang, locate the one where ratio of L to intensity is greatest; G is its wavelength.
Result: 4074.81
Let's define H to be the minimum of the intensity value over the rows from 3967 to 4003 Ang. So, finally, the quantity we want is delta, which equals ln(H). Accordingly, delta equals 1.5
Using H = 4.468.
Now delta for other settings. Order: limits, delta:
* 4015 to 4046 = 2.8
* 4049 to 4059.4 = 2.8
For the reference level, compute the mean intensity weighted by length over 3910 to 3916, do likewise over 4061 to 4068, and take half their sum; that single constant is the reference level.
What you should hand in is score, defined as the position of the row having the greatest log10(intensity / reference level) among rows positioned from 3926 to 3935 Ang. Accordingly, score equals 3926.51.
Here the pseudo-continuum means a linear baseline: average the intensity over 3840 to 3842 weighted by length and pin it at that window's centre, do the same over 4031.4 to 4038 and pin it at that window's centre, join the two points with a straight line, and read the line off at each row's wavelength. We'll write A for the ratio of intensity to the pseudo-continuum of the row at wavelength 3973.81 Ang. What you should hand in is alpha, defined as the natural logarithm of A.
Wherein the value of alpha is -0.38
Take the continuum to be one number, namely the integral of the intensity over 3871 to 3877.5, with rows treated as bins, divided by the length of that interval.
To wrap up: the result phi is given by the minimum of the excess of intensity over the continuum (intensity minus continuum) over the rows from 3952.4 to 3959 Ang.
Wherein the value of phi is 2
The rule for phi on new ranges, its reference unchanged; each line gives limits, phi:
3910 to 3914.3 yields 3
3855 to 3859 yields -3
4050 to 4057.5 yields 6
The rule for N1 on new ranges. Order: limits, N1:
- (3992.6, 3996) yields 38.5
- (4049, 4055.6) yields 39.7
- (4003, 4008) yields 38.1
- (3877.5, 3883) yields 19.1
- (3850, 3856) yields 19.4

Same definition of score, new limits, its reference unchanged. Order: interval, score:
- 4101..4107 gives 4106.83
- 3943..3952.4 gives 3951.00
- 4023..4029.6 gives 4025.38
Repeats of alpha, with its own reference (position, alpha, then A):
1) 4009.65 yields 0.15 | 1.2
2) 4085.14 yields -0.08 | 0.9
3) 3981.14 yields 0.11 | 1.1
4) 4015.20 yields 0.23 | 1.3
